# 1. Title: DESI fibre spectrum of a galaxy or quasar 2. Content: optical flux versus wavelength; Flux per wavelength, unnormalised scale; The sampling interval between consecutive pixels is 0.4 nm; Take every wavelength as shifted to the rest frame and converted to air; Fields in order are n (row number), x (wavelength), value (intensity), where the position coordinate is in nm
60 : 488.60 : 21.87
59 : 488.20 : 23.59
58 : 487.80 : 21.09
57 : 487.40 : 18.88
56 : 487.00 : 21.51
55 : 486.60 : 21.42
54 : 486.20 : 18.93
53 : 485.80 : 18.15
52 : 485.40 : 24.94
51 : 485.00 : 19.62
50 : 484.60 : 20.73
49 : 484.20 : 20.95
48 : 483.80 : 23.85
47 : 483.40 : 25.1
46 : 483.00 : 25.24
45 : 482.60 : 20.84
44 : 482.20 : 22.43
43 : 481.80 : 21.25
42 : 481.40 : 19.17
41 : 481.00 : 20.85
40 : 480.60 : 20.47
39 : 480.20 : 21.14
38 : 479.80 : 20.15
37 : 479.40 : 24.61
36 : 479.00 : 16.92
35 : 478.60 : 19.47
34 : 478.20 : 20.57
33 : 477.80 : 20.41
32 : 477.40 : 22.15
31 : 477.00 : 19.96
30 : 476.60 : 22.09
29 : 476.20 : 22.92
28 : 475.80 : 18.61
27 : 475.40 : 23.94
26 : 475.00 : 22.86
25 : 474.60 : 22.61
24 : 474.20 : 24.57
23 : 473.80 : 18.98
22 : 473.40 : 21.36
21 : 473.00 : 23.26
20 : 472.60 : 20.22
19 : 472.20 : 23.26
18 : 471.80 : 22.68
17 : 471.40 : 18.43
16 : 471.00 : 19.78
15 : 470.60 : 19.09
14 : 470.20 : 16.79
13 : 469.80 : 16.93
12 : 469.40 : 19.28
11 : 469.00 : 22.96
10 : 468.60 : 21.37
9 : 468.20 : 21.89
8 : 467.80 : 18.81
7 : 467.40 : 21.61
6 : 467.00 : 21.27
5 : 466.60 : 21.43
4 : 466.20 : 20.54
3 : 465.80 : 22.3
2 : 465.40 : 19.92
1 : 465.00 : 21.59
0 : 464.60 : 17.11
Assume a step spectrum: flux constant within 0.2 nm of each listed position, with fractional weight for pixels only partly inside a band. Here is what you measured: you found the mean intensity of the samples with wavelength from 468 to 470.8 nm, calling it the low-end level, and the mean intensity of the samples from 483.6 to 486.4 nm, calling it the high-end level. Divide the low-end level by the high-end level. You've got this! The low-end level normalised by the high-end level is 0.940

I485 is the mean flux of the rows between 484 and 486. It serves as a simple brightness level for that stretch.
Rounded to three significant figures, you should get 20.9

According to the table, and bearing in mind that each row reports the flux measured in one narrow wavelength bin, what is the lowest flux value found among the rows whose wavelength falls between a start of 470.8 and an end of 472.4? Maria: 18.43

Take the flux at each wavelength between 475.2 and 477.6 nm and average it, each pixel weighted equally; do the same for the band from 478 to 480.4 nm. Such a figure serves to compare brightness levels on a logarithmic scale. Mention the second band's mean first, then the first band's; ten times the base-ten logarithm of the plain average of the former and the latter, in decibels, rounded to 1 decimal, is 13.2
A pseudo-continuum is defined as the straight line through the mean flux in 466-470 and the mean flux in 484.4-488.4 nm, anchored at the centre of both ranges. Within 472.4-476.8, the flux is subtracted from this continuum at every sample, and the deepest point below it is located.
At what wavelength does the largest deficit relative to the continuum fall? 475.80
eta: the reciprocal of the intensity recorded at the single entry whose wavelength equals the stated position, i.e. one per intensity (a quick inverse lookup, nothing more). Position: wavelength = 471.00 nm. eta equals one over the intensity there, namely 0.051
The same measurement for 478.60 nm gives 0.051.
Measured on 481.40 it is 0.052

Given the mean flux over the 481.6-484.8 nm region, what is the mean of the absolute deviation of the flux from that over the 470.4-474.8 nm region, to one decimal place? 1.9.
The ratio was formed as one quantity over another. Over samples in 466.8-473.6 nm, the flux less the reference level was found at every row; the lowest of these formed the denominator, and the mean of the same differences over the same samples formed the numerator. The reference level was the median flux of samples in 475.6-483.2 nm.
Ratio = 0.08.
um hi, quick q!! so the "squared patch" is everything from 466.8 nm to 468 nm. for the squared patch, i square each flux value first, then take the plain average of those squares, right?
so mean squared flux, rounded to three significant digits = 424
